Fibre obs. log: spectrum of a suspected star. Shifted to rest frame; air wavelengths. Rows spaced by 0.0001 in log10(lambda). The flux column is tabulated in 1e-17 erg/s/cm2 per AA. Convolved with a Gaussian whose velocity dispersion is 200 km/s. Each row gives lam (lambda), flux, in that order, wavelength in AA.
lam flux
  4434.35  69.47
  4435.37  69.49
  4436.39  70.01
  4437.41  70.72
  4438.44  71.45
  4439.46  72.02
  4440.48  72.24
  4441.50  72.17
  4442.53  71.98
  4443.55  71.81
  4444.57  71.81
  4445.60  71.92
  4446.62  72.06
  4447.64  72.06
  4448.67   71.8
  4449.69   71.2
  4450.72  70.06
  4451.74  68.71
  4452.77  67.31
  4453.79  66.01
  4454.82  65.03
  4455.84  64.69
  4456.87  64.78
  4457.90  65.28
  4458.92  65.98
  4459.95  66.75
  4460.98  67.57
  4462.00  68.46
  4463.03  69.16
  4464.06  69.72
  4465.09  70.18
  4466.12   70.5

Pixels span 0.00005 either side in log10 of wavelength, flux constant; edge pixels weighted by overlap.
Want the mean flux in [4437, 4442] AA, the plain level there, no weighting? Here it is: 71.7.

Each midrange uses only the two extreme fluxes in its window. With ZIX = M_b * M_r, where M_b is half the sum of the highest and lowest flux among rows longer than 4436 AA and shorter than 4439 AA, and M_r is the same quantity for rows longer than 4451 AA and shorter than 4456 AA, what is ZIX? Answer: 4718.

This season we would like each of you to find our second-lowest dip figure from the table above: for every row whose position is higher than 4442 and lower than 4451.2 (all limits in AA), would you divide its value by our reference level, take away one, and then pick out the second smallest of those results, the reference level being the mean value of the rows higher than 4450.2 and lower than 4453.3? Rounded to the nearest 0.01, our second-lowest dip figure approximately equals 0.04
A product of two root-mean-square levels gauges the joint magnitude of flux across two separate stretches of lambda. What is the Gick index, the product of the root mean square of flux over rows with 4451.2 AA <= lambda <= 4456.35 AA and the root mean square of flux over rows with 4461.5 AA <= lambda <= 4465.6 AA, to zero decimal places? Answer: 4605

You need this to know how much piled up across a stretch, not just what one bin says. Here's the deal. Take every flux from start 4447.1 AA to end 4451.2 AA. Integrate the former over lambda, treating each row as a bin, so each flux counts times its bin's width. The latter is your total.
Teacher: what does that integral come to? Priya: 292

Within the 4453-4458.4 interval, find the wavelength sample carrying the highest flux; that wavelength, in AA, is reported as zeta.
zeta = 4453.79 AA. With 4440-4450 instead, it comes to 4440.48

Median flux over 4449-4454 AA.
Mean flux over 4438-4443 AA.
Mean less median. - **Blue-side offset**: 3.3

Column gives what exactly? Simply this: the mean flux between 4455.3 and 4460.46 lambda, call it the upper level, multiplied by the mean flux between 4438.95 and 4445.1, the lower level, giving 4716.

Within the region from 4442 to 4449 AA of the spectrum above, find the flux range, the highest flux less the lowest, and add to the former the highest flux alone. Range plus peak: 72.3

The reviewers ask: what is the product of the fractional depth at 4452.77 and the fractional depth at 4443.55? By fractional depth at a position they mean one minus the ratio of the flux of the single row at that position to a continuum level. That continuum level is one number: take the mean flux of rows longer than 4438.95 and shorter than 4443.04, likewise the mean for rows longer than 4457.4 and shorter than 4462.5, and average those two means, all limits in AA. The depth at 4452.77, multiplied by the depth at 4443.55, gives -0.0010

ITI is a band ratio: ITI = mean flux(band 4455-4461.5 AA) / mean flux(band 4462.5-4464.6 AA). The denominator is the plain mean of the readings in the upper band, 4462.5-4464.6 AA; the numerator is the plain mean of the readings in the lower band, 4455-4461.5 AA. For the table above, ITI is 0.95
